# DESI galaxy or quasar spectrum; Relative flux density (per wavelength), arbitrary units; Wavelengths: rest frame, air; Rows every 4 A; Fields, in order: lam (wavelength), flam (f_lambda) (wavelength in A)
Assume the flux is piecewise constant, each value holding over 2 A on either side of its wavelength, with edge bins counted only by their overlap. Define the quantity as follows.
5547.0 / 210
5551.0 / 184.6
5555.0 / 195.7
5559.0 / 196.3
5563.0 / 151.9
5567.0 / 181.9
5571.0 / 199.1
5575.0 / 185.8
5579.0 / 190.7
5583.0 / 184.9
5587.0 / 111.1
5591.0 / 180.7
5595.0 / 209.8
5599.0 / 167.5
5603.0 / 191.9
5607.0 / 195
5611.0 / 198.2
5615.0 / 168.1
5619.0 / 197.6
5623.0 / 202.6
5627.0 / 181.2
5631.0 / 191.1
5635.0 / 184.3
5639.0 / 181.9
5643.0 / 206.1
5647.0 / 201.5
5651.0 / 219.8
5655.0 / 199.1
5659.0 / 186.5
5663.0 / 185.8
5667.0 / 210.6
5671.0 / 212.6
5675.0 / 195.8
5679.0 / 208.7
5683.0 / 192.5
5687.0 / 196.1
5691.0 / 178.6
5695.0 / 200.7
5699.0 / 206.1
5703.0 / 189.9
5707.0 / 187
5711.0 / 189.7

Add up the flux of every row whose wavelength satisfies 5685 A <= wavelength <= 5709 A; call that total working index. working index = 1158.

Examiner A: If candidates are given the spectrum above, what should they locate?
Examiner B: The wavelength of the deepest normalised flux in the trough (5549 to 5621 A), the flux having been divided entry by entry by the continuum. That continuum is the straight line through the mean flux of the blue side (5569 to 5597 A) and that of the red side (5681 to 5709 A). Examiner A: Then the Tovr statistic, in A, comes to 5587.0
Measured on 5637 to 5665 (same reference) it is 5639.0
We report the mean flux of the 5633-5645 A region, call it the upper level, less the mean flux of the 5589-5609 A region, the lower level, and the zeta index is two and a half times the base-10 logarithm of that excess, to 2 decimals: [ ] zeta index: 0.63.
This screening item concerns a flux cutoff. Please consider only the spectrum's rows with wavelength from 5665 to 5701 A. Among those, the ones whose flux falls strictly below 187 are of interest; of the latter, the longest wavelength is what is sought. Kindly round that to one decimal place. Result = 5691.0 A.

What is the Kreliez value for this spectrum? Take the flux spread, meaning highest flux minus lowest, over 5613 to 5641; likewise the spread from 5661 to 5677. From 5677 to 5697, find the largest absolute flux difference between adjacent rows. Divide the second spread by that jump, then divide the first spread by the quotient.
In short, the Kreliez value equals 28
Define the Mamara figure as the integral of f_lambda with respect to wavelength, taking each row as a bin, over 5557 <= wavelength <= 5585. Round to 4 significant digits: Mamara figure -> 5162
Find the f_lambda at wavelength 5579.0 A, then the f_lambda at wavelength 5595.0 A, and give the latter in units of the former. 1.10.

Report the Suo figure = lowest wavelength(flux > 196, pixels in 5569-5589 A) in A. 5571.0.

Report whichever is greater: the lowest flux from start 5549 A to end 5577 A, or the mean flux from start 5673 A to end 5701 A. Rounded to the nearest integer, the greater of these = 197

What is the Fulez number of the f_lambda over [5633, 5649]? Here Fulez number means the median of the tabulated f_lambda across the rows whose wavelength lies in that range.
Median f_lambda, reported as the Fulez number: 192.9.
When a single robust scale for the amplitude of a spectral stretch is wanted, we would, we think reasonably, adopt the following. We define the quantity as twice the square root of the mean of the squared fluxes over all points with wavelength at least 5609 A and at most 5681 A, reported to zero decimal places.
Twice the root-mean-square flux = 393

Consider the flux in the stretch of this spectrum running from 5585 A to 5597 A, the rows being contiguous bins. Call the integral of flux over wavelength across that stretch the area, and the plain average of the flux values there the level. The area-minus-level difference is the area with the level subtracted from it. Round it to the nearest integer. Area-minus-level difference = 1839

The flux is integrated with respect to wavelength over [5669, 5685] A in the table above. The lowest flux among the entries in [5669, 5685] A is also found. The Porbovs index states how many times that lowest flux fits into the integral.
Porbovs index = 16.8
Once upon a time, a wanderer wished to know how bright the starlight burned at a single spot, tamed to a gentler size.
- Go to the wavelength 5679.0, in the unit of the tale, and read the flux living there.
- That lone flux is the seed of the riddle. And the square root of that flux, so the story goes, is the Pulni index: 14.4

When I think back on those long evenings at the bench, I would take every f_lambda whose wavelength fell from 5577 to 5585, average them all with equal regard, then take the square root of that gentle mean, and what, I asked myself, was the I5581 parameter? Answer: 13.7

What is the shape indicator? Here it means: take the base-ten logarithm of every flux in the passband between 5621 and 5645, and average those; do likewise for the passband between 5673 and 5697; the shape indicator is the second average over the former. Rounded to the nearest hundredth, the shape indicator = 1.00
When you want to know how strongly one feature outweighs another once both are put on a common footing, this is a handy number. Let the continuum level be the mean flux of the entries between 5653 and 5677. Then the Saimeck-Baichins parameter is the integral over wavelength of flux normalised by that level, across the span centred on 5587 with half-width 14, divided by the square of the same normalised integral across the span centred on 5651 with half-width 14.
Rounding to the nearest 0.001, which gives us 0.032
